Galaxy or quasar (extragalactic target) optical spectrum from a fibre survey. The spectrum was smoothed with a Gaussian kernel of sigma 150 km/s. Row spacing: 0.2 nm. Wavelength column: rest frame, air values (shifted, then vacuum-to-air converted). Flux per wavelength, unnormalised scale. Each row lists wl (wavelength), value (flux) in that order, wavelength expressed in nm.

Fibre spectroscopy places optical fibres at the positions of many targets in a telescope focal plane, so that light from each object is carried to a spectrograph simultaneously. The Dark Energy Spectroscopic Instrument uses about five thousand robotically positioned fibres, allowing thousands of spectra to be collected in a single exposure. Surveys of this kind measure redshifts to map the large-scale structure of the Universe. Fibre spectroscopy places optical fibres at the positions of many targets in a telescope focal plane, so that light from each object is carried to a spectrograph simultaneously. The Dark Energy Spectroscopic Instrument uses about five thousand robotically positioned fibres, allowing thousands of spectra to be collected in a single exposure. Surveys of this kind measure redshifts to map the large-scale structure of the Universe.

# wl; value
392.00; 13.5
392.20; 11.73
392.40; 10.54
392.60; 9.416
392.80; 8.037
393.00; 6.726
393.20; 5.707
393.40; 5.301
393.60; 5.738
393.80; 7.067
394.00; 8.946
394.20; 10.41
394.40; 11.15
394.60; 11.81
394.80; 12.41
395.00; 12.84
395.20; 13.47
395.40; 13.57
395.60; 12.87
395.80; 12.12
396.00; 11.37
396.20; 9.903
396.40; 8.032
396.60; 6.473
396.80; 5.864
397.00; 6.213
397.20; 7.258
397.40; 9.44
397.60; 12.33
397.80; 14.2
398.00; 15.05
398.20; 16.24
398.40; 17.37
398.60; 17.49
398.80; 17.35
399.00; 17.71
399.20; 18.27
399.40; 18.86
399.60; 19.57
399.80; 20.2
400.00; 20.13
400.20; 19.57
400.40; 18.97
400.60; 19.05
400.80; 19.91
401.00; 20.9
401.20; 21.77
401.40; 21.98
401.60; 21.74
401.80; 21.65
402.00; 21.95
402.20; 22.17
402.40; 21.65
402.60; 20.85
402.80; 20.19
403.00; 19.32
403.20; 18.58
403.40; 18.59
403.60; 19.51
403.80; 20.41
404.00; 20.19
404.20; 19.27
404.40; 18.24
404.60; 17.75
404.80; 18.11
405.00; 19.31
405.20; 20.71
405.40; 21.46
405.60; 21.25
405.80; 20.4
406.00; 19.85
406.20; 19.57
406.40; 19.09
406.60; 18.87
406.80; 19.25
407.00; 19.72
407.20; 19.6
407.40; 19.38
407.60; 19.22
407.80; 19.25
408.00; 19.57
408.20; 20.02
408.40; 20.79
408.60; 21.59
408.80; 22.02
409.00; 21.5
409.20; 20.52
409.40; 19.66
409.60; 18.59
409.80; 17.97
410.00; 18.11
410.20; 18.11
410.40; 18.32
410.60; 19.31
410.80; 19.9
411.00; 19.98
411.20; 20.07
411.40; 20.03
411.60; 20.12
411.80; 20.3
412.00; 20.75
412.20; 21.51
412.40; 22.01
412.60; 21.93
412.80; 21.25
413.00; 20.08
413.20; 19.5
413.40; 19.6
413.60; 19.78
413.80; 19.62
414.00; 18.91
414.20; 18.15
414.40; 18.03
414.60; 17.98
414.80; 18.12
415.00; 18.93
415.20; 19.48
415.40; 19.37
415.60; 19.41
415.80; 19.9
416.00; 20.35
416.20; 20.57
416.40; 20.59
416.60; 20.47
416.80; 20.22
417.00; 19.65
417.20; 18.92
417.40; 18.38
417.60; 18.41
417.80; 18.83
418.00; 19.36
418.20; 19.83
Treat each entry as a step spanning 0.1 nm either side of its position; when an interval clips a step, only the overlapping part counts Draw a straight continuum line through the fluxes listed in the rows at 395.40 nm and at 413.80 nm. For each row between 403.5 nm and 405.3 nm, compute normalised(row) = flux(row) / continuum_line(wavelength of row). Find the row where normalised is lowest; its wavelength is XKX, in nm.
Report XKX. 404.60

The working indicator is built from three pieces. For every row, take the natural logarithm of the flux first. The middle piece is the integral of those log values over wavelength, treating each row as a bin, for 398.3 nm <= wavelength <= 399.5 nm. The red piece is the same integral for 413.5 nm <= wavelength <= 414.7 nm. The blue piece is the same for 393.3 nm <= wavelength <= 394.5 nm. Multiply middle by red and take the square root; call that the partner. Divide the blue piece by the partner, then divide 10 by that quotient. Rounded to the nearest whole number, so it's 14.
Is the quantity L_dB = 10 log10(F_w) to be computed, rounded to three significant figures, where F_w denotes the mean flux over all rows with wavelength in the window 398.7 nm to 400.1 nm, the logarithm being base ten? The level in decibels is 12.8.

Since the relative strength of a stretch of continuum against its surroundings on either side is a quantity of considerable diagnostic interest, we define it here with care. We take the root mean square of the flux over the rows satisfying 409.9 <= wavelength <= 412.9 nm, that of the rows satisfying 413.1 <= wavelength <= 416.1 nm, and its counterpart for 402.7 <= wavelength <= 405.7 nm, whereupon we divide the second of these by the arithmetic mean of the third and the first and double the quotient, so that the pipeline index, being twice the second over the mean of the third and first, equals 1.9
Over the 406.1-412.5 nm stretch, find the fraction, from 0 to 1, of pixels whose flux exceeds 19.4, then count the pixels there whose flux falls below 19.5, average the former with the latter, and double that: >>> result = 13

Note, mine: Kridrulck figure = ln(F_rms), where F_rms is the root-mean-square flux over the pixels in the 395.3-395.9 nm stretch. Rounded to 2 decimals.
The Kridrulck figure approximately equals 2.55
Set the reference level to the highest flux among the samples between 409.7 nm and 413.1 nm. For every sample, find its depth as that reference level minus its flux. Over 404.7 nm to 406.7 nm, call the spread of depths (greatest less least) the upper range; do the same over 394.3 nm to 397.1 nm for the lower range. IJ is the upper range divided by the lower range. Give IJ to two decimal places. 0.43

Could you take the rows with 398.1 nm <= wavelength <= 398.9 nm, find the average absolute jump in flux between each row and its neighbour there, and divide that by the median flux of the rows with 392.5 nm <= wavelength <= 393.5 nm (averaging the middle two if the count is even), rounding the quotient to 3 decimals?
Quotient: 0.069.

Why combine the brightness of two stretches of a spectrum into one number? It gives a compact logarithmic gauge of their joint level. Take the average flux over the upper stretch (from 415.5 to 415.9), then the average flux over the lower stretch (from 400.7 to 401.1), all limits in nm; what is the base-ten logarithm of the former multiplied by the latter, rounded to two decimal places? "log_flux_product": 2.60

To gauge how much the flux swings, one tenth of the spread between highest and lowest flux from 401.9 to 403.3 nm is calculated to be 0.36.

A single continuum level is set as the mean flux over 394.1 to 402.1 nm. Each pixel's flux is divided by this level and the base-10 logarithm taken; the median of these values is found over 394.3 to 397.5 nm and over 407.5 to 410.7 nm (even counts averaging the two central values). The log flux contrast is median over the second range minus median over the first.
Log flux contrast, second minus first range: 0.24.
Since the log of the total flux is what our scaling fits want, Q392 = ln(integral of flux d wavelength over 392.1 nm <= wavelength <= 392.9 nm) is 2.07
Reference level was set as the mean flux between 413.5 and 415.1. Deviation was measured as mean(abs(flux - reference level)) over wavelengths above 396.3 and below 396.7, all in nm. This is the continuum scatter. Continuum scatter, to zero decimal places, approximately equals 11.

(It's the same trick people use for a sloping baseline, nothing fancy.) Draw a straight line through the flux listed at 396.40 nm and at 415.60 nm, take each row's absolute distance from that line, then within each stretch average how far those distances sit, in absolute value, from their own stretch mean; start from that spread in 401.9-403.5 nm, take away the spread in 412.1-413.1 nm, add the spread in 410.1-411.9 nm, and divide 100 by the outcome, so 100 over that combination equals 83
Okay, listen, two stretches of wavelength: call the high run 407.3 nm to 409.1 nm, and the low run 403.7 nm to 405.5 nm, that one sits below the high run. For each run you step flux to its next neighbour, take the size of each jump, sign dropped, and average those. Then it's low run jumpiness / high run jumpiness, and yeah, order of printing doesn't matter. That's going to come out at 1.83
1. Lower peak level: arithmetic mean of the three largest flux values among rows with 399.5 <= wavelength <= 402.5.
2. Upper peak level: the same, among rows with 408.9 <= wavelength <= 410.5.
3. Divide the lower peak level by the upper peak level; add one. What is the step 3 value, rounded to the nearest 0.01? 2.07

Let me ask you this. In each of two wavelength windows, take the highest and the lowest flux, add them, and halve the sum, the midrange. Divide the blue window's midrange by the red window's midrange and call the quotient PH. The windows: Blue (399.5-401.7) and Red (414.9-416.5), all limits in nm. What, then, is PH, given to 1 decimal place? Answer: 1.0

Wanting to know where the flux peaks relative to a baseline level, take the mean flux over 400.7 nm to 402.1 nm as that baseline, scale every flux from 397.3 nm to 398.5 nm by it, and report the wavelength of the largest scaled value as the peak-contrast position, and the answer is 398.40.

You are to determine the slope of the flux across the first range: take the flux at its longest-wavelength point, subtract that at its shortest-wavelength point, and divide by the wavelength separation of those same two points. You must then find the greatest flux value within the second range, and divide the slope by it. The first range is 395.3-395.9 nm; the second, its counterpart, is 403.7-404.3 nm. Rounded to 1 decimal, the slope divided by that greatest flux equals -0.2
